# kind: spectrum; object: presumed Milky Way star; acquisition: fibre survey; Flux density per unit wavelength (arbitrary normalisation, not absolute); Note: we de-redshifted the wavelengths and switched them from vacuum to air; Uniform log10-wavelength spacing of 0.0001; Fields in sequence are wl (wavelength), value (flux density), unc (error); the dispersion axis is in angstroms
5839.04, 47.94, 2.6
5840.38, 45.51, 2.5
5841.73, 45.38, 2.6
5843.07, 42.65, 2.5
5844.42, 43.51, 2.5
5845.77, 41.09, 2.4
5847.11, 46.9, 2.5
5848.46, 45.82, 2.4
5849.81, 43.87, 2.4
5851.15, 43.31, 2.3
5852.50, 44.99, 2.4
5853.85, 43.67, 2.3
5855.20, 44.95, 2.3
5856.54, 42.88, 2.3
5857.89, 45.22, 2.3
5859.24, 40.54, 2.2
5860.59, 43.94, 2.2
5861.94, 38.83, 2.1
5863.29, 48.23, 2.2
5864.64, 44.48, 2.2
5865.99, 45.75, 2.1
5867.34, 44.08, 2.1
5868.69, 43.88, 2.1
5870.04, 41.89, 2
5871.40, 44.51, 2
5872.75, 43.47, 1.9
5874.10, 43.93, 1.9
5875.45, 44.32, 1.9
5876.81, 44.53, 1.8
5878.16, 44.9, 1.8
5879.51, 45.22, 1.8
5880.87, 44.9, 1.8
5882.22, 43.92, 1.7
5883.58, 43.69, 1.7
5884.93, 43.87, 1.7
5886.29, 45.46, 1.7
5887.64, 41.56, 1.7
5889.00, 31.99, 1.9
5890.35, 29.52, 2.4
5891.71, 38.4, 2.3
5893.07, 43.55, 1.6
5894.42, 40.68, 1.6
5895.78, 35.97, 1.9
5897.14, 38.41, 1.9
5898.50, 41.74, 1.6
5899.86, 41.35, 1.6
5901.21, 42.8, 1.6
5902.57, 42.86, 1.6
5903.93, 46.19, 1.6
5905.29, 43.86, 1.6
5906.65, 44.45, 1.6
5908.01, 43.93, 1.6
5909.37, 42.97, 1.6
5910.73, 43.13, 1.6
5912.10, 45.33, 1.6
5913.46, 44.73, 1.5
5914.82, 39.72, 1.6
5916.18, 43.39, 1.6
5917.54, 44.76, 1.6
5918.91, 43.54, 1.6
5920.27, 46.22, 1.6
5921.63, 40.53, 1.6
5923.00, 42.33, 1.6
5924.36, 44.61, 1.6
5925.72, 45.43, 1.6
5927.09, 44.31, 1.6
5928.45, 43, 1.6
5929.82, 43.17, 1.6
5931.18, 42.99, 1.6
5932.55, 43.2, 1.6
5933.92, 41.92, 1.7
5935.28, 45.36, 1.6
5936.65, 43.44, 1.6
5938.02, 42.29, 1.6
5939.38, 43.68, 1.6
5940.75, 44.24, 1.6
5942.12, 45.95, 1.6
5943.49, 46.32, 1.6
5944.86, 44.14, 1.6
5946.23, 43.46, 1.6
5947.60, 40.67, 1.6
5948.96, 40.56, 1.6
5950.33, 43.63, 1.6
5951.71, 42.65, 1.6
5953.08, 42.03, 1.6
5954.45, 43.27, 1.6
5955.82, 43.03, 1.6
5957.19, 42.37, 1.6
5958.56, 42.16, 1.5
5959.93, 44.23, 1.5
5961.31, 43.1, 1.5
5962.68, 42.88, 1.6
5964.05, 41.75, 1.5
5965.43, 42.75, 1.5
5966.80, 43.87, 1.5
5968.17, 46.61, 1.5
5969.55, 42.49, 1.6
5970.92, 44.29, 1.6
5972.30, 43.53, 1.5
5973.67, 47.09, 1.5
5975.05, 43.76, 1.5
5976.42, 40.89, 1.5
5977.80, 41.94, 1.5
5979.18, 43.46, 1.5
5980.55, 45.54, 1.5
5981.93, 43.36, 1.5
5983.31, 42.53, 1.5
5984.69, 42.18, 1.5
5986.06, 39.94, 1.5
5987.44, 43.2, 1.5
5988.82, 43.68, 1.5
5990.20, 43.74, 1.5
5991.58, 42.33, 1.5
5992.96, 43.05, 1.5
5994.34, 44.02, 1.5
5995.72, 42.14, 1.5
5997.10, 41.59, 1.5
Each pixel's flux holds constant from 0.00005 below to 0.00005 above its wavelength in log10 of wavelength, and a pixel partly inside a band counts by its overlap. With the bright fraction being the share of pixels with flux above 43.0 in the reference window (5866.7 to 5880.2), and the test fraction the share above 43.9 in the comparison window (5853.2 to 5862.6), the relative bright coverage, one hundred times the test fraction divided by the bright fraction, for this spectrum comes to 48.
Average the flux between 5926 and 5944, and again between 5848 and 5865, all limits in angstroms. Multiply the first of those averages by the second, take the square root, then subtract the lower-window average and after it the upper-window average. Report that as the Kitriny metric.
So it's -43.9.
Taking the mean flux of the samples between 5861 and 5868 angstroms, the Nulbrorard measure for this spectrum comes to 44.3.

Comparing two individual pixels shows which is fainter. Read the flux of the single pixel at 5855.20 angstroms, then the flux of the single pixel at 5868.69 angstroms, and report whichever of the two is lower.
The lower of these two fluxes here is 43.9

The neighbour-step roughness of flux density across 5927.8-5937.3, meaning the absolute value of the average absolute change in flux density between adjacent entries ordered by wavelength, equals 1.2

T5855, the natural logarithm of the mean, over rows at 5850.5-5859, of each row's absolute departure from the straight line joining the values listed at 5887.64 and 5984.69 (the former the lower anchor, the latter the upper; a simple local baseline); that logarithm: 1.0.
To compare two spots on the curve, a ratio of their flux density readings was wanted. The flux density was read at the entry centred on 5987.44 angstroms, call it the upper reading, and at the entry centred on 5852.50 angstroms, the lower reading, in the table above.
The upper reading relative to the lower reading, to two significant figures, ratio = 0.96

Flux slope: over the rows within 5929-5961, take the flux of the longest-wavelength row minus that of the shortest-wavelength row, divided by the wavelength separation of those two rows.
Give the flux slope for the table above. 0.04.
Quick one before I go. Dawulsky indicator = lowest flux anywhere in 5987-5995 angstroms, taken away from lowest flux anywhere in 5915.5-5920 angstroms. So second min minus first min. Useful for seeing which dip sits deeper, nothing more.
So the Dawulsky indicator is 1.1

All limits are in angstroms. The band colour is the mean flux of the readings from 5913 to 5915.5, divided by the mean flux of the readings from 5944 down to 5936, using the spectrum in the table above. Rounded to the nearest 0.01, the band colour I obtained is 0.95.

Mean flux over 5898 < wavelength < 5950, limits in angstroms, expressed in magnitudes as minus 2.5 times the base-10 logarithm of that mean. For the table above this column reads -4.10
